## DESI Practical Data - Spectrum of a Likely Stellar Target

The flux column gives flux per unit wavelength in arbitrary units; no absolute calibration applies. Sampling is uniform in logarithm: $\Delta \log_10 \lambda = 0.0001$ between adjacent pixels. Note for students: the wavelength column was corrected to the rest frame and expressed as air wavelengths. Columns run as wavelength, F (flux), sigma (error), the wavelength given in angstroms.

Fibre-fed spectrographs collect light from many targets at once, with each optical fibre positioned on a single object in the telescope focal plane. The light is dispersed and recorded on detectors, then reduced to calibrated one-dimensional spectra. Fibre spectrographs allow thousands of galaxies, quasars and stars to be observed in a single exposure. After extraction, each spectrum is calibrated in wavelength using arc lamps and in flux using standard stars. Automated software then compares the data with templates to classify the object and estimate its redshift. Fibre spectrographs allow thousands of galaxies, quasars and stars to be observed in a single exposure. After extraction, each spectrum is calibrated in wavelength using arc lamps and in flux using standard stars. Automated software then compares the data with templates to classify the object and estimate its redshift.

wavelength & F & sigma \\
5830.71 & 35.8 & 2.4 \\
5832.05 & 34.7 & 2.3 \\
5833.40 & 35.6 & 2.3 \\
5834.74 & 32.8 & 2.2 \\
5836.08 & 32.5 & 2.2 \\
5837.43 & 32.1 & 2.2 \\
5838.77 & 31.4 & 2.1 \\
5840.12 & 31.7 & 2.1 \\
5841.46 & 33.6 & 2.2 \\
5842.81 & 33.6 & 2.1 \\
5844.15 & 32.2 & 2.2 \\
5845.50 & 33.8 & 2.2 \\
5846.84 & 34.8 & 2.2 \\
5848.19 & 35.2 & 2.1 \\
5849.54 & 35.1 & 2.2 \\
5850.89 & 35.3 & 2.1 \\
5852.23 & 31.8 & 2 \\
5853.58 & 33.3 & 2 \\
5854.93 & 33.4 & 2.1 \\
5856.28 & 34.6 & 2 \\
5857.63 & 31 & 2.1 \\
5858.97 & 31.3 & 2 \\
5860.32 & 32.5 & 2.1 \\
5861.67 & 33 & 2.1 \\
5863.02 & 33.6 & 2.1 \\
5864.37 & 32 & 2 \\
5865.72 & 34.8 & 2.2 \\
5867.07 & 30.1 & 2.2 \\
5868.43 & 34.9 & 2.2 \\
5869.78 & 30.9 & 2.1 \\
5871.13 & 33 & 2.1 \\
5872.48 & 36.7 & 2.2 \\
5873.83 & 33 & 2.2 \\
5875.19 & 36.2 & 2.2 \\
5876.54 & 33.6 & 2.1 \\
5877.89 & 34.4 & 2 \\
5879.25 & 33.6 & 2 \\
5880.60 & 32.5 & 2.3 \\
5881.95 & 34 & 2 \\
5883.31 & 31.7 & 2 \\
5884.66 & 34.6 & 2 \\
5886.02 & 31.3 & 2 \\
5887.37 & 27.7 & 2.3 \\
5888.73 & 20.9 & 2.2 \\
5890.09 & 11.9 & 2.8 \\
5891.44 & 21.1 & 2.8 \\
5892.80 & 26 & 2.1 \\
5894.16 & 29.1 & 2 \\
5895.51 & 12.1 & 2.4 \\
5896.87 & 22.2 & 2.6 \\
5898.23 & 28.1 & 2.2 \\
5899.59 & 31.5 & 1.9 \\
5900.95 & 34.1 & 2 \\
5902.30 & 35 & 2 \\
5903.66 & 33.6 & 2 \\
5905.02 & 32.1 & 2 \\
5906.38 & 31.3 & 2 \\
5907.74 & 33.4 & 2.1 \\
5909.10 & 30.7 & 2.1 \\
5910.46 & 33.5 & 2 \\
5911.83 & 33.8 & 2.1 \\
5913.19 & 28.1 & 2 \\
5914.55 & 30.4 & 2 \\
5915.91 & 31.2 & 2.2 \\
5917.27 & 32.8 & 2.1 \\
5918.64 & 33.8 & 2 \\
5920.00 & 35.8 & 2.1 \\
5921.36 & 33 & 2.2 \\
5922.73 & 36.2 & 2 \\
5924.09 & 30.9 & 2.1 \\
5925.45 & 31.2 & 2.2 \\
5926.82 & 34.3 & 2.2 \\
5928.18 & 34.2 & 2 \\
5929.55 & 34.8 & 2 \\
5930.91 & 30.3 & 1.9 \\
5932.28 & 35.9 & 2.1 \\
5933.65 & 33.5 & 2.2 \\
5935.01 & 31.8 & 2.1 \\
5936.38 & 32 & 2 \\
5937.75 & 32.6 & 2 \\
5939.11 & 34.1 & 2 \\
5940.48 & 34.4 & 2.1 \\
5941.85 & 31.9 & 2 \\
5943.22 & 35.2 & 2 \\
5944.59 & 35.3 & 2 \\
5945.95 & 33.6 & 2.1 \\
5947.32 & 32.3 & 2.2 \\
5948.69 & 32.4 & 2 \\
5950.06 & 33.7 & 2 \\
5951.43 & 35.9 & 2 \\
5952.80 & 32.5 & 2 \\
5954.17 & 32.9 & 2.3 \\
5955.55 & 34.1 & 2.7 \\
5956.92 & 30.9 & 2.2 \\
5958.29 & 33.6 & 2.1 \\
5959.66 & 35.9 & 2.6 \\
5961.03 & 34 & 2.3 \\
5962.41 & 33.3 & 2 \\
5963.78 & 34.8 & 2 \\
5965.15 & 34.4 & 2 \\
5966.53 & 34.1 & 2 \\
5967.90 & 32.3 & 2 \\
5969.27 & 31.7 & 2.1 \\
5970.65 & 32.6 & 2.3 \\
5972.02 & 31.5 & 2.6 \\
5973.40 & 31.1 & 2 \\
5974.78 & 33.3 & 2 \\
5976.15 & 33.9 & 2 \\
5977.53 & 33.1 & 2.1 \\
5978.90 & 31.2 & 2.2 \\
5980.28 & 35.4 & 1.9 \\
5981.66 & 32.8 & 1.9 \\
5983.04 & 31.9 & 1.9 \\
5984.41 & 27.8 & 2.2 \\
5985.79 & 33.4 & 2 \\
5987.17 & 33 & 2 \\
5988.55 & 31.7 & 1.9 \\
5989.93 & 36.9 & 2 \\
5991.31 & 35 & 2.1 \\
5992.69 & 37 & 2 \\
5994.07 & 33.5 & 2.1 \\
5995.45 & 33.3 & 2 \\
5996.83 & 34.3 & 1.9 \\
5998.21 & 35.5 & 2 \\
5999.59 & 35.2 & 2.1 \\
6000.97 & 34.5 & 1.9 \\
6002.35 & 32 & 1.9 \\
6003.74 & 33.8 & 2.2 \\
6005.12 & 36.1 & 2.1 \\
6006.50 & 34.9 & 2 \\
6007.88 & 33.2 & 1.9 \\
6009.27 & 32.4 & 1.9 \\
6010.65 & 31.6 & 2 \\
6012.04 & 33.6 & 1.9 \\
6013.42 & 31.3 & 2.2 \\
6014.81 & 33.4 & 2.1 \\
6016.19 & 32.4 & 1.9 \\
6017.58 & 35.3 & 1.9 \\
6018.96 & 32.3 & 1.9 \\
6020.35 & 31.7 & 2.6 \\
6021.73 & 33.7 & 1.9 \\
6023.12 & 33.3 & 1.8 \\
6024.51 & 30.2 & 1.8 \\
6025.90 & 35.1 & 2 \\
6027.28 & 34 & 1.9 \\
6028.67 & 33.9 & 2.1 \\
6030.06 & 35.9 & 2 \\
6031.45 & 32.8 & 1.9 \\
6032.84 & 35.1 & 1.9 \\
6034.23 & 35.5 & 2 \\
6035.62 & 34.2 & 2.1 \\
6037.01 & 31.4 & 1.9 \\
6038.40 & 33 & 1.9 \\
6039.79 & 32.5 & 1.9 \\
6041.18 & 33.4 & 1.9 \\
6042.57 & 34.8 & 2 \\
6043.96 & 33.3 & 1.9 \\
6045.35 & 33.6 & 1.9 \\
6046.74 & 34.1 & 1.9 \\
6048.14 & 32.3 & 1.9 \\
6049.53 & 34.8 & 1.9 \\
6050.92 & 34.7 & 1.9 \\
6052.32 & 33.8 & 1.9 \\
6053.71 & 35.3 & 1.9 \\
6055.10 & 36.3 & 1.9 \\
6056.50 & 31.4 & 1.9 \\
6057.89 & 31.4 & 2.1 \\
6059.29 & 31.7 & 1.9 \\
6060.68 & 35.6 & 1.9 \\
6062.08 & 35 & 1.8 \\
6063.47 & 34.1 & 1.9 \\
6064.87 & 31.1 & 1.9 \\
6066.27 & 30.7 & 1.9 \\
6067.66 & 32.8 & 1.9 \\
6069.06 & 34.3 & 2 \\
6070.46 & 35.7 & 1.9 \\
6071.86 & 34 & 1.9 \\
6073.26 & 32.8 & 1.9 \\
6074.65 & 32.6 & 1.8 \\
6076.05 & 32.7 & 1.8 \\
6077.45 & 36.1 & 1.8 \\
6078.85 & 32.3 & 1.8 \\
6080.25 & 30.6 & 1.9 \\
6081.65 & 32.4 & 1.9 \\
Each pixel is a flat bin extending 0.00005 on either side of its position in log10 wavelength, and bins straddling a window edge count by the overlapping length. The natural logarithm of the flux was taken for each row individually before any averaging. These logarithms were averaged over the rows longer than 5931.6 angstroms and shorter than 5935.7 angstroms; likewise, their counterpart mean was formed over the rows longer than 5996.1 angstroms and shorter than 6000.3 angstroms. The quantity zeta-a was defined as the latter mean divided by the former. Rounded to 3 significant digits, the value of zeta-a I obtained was 1.01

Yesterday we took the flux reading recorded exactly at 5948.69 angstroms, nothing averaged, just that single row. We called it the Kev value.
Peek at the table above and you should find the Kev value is 32.4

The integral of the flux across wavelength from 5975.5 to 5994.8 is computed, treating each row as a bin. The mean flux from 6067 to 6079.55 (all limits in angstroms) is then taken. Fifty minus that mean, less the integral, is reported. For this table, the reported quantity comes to -627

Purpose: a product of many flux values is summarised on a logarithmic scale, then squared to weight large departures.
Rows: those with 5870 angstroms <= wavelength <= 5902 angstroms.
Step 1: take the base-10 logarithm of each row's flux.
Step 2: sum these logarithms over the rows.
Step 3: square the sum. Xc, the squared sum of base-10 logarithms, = 1107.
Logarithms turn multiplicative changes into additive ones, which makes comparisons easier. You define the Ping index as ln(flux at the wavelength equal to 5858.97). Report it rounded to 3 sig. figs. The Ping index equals 3.44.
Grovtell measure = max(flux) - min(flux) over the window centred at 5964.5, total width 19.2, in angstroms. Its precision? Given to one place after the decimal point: 5.0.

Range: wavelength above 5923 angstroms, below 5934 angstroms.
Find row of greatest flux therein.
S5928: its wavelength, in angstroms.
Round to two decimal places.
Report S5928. 5932.28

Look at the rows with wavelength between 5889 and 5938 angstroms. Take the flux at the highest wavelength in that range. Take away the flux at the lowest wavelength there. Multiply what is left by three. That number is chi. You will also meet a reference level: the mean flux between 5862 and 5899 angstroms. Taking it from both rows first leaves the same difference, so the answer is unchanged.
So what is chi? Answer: 62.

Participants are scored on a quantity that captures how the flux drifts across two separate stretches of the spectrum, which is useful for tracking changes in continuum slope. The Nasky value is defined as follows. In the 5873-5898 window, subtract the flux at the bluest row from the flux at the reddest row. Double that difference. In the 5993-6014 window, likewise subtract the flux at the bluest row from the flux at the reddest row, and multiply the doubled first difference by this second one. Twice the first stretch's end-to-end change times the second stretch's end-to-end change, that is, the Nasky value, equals 48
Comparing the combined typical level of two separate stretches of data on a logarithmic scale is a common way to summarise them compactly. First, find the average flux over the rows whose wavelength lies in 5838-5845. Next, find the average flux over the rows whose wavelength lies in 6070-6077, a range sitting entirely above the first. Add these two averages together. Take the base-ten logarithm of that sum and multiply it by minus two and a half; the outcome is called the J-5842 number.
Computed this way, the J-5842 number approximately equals -4.55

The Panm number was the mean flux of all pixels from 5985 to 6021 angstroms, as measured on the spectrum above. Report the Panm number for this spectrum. 33.7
